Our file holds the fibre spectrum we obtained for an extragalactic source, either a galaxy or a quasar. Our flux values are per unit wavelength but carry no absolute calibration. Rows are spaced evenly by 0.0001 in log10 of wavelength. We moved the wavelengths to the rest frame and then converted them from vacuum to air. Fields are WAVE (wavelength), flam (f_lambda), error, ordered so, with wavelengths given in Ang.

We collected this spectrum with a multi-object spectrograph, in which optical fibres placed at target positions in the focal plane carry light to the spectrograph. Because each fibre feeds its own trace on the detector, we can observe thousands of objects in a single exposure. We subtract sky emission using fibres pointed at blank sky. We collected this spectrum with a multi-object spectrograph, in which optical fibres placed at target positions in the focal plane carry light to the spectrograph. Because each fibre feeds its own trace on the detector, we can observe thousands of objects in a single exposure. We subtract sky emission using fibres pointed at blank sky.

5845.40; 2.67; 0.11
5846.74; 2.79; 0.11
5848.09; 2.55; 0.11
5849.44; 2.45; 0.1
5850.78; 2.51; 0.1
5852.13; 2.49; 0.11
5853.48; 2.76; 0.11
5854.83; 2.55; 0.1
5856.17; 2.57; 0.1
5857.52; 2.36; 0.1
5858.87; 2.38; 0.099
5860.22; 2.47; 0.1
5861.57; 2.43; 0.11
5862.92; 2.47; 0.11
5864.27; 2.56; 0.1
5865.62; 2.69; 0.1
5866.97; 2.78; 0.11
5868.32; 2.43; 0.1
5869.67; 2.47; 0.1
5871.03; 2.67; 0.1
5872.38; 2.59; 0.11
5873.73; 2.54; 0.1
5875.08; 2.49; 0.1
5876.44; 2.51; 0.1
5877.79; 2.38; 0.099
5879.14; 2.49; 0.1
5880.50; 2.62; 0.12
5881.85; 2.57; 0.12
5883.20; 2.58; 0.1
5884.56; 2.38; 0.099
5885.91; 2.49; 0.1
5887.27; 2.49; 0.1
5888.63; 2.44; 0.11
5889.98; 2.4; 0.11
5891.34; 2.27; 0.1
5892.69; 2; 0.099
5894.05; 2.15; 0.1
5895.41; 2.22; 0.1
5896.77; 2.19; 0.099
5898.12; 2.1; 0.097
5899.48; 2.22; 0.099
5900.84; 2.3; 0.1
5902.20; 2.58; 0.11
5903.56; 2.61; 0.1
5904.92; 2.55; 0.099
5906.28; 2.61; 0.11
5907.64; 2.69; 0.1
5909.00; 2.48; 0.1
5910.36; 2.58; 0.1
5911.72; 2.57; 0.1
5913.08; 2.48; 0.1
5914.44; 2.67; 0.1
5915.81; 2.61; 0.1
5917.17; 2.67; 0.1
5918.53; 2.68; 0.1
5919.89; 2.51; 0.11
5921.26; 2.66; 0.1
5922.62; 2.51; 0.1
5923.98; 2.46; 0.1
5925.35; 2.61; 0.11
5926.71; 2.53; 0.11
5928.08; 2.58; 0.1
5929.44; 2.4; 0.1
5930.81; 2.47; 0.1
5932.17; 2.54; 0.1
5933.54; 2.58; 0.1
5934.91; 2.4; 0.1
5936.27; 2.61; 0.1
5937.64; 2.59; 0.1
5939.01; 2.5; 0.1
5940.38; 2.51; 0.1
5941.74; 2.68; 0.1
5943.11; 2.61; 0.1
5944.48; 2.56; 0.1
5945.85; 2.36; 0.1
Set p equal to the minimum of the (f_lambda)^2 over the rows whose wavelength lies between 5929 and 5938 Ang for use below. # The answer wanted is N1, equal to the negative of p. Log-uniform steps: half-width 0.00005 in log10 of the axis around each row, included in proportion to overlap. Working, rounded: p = 5.8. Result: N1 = -5.76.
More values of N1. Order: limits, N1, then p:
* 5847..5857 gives -6.00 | 6.0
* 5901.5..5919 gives -6.15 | 6.2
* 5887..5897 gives -4.00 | 4.0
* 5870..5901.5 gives -4.00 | 4.0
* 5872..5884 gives -5.66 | 5.7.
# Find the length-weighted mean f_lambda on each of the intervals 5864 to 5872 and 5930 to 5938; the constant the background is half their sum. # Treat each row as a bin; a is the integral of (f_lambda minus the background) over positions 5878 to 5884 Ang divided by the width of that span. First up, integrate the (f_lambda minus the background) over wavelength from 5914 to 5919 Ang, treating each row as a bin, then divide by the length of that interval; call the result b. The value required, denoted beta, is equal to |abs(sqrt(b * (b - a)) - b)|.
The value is 0.01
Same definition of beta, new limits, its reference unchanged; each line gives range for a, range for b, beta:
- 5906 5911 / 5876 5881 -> 0.15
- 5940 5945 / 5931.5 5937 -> 0.07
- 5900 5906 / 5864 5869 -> 0.02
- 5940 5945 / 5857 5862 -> 0.32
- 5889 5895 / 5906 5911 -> 0.07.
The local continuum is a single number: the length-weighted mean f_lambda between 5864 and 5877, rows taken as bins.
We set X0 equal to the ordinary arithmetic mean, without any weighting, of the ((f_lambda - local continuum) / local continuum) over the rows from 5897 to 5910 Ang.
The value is -0.04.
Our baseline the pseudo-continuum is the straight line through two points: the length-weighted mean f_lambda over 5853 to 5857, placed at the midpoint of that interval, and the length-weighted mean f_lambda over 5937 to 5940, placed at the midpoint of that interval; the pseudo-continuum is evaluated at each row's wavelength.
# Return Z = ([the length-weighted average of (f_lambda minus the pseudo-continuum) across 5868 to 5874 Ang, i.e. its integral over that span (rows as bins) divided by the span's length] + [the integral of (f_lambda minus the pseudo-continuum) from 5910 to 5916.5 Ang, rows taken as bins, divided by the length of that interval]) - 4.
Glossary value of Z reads -4.03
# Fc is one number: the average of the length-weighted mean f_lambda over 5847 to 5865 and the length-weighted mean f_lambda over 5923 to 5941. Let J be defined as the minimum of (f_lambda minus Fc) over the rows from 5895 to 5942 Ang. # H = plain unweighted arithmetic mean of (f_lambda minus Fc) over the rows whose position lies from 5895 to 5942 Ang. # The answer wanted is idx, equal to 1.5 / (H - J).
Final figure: 4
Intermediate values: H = -0.003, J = -0.42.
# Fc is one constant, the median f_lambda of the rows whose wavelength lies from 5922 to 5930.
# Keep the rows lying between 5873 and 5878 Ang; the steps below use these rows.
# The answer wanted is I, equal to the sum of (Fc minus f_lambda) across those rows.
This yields 0.2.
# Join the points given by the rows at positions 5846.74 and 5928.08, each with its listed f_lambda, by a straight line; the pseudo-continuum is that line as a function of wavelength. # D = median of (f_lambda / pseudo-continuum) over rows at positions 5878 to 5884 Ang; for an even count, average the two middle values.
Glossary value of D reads 0.95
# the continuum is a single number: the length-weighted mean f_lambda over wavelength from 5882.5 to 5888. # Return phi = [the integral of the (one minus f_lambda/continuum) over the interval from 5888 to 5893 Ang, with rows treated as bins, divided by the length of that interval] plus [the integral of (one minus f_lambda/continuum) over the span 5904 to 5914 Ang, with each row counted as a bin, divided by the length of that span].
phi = 0.04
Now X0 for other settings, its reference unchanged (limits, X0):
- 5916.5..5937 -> -0.01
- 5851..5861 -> -0.02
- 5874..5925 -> -0.04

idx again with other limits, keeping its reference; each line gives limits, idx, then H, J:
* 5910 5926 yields 12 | 0.068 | -0.06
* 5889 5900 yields 8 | -0.322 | -0.52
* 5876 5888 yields 12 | -0.015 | -0.14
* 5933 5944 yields 9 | 0.044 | -0.12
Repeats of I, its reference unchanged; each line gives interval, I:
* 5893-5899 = 1.4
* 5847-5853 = 0.1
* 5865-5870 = -0.3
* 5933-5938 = -0.1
